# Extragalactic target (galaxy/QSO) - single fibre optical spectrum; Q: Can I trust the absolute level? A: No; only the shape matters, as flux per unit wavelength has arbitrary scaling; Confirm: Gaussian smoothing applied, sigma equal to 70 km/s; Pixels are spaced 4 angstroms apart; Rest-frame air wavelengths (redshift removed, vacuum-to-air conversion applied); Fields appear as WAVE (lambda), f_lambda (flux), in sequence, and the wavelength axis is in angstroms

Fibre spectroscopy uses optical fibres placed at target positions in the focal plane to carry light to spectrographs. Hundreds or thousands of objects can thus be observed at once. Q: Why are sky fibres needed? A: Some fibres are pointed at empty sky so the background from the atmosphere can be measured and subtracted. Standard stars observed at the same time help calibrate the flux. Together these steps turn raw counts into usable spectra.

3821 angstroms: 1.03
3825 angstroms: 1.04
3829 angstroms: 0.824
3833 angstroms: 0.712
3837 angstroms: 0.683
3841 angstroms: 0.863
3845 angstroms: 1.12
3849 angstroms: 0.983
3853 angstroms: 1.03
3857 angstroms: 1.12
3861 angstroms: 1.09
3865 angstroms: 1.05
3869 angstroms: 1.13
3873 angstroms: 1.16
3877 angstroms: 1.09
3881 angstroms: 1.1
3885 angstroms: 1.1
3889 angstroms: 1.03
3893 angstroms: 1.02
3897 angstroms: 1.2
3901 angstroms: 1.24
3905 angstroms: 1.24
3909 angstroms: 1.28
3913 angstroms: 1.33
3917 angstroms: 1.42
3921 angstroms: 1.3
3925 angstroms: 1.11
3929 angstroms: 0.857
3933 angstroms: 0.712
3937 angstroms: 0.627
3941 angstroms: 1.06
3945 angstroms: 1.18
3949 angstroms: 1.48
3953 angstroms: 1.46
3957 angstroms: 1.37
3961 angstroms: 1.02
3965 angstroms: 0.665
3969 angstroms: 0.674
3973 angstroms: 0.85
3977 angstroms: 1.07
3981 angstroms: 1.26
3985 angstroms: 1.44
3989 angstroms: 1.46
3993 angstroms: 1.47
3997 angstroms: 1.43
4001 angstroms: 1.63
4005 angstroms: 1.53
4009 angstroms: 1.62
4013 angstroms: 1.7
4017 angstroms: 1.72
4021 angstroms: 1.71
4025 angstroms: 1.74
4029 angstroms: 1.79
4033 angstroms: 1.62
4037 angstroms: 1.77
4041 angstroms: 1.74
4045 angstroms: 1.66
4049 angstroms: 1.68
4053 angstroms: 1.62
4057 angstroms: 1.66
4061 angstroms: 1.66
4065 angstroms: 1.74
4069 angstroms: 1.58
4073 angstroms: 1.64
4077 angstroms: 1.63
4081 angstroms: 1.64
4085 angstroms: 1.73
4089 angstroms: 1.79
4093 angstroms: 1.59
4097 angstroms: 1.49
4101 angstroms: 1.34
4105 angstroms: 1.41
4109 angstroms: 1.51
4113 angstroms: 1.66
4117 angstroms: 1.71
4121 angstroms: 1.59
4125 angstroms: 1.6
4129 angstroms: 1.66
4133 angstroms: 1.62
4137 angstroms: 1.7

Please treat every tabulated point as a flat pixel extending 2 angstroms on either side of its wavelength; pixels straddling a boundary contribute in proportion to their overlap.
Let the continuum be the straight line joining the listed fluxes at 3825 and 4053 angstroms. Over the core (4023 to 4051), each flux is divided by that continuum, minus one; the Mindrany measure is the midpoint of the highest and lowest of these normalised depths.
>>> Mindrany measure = 0.090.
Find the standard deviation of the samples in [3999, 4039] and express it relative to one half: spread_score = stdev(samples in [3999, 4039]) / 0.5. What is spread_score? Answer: 0.2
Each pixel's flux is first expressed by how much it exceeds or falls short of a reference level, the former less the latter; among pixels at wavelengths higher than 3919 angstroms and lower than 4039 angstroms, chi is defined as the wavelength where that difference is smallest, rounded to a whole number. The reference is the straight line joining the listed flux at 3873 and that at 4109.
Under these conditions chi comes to 3965 angstroms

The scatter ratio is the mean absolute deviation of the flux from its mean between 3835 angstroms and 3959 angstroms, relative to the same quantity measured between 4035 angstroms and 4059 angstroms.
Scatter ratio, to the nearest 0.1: 3.4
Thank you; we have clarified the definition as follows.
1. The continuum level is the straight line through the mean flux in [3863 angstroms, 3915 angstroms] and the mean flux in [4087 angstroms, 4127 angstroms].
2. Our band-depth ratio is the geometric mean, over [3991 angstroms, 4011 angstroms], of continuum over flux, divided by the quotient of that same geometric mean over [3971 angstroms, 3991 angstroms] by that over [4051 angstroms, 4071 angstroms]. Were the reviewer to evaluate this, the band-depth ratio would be 0.72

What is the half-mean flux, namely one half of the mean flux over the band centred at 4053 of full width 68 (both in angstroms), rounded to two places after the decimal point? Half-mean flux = 0.84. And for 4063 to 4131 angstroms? 0.80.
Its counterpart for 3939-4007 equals 0.62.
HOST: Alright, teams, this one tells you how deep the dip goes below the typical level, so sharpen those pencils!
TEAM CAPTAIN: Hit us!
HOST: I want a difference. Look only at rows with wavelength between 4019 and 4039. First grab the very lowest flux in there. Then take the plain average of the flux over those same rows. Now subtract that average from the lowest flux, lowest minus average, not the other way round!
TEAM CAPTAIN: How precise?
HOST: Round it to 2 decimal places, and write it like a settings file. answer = -0.11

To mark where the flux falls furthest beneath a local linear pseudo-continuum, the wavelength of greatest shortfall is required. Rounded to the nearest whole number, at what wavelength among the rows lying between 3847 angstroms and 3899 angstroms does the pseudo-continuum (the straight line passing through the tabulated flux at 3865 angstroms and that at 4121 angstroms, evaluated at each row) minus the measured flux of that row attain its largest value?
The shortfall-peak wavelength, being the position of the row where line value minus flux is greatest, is 3893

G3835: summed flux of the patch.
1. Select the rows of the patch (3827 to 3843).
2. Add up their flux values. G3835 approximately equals 3.1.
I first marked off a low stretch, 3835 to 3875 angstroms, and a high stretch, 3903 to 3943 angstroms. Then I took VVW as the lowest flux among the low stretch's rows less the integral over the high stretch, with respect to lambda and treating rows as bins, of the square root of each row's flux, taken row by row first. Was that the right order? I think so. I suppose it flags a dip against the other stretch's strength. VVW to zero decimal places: -41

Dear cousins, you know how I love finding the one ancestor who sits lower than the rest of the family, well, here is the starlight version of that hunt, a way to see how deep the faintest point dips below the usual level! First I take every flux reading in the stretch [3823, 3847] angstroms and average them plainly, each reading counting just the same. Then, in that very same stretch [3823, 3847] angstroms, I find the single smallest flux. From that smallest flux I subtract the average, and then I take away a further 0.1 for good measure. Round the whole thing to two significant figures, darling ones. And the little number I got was -0.29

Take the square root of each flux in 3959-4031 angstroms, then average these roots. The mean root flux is 1.16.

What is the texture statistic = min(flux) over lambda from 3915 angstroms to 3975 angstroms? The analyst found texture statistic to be 0.627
